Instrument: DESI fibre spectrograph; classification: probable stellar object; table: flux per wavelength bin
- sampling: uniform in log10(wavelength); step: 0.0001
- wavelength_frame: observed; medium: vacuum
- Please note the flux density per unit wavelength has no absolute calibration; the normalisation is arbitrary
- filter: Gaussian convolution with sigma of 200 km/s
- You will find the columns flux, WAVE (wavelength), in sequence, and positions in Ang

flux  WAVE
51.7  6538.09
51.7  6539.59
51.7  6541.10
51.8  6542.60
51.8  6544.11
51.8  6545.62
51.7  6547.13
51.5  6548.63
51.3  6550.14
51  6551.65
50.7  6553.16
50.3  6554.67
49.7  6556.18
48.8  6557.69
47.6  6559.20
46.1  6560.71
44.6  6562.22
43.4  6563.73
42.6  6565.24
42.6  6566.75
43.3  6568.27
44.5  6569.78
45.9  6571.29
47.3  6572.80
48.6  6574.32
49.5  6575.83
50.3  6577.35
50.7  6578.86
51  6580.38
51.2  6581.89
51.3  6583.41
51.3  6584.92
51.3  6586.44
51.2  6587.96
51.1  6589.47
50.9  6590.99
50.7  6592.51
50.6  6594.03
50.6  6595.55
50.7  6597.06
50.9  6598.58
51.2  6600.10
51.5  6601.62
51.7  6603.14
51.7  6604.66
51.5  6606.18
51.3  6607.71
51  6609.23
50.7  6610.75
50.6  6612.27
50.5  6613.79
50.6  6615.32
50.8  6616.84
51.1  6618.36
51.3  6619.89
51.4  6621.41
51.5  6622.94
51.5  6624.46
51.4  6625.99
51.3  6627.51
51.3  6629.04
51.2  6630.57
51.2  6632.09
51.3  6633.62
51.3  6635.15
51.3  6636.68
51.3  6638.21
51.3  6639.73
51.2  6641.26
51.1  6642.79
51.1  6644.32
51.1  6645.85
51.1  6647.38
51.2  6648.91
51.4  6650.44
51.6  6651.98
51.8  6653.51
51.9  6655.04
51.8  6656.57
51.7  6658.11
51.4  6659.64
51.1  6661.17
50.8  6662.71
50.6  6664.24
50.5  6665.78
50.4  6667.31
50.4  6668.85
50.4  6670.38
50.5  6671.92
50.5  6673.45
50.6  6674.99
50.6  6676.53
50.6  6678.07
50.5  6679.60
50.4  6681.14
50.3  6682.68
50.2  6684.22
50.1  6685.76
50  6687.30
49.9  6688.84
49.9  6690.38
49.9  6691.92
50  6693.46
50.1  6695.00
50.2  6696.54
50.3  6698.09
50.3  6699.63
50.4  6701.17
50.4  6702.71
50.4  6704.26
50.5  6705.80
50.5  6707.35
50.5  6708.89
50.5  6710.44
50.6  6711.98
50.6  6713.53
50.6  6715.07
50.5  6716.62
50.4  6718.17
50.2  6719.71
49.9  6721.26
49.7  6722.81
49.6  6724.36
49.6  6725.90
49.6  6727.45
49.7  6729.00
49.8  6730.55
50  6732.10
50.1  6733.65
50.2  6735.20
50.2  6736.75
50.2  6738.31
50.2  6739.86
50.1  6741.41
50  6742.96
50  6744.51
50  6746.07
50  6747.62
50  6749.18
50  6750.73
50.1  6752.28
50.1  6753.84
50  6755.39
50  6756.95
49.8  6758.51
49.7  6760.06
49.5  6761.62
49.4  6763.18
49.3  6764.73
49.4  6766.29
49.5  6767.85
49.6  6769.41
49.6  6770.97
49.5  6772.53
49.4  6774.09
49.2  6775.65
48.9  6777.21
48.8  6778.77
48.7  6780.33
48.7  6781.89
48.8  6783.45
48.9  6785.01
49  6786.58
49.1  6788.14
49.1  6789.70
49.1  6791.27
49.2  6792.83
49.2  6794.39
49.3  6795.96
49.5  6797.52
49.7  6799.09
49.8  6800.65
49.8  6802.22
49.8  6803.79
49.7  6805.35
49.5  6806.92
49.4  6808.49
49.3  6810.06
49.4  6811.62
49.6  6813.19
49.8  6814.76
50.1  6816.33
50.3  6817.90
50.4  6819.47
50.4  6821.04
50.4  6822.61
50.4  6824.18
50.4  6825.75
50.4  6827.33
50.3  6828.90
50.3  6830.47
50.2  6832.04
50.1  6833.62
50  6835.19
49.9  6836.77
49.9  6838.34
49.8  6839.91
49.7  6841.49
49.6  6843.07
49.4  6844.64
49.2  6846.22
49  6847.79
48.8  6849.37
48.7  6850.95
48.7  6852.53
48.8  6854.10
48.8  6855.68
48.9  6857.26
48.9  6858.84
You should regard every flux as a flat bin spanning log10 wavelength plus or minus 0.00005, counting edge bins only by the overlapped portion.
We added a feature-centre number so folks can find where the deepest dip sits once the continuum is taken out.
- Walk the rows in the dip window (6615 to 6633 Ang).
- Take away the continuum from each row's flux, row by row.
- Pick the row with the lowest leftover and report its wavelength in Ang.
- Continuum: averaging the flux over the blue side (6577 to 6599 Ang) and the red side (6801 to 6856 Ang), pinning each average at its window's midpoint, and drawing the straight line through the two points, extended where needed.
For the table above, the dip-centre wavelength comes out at 6615.32 Ang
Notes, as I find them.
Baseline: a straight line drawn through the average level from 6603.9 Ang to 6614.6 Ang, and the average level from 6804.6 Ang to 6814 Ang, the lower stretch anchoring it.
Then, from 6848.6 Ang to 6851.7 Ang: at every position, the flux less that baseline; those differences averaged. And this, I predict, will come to -0.41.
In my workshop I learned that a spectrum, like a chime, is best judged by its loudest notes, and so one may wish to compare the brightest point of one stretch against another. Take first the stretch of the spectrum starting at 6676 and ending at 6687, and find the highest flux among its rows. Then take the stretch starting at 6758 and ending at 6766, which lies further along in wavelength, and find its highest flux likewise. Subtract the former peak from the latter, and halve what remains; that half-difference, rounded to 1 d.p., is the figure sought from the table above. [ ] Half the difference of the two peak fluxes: -0.4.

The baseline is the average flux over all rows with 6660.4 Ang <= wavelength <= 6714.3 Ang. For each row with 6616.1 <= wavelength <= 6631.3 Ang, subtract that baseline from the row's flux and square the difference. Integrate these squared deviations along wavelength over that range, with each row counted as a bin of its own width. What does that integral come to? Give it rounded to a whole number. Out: 13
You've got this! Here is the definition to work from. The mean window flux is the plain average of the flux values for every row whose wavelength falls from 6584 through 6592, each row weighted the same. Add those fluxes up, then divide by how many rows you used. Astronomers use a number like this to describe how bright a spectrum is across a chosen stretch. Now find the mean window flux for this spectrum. 51.2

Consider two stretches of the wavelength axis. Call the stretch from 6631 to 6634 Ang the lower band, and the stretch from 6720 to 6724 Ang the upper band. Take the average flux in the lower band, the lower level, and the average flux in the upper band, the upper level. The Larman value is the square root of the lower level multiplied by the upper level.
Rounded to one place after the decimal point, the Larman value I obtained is 50.5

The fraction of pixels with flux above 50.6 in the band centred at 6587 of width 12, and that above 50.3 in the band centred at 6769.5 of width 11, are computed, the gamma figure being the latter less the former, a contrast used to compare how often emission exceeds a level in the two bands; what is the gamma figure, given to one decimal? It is -1.0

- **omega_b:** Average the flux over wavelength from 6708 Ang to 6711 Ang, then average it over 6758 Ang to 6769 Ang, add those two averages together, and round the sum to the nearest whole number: 100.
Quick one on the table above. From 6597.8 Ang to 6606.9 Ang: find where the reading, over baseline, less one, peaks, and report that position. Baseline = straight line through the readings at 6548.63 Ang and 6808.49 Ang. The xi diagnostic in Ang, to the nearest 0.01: 6604.66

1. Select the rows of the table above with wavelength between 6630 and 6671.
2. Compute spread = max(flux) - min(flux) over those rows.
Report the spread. 1.50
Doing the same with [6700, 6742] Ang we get 1.00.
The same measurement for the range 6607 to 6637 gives 1.00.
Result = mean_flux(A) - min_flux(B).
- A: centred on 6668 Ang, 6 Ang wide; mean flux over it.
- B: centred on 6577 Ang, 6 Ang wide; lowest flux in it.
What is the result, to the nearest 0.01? 1.83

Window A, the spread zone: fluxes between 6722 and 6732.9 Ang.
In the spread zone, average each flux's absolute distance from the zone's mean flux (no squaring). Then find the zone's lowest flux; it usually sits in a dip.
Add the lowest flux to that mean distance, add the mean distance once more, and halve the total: 24.9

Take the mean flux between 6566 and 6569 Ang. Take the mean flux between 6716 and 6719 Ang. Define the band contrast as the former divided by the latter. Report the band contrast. 0.85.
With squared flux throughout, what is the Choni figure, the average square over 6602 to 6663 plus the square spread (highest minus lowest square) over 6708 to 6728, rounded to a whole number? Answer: 2728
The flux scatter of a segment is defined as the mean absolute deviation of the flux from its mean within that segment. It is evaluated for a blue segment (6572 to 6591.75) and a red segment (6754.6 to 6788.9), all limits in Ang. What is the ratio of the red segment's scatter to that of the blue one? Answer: 0.36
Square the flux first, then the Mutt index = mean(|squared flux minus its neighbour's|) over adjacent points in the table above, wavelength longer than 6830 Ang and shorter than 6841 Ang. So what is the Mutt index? 8.3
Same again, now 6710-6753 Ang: 7.4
